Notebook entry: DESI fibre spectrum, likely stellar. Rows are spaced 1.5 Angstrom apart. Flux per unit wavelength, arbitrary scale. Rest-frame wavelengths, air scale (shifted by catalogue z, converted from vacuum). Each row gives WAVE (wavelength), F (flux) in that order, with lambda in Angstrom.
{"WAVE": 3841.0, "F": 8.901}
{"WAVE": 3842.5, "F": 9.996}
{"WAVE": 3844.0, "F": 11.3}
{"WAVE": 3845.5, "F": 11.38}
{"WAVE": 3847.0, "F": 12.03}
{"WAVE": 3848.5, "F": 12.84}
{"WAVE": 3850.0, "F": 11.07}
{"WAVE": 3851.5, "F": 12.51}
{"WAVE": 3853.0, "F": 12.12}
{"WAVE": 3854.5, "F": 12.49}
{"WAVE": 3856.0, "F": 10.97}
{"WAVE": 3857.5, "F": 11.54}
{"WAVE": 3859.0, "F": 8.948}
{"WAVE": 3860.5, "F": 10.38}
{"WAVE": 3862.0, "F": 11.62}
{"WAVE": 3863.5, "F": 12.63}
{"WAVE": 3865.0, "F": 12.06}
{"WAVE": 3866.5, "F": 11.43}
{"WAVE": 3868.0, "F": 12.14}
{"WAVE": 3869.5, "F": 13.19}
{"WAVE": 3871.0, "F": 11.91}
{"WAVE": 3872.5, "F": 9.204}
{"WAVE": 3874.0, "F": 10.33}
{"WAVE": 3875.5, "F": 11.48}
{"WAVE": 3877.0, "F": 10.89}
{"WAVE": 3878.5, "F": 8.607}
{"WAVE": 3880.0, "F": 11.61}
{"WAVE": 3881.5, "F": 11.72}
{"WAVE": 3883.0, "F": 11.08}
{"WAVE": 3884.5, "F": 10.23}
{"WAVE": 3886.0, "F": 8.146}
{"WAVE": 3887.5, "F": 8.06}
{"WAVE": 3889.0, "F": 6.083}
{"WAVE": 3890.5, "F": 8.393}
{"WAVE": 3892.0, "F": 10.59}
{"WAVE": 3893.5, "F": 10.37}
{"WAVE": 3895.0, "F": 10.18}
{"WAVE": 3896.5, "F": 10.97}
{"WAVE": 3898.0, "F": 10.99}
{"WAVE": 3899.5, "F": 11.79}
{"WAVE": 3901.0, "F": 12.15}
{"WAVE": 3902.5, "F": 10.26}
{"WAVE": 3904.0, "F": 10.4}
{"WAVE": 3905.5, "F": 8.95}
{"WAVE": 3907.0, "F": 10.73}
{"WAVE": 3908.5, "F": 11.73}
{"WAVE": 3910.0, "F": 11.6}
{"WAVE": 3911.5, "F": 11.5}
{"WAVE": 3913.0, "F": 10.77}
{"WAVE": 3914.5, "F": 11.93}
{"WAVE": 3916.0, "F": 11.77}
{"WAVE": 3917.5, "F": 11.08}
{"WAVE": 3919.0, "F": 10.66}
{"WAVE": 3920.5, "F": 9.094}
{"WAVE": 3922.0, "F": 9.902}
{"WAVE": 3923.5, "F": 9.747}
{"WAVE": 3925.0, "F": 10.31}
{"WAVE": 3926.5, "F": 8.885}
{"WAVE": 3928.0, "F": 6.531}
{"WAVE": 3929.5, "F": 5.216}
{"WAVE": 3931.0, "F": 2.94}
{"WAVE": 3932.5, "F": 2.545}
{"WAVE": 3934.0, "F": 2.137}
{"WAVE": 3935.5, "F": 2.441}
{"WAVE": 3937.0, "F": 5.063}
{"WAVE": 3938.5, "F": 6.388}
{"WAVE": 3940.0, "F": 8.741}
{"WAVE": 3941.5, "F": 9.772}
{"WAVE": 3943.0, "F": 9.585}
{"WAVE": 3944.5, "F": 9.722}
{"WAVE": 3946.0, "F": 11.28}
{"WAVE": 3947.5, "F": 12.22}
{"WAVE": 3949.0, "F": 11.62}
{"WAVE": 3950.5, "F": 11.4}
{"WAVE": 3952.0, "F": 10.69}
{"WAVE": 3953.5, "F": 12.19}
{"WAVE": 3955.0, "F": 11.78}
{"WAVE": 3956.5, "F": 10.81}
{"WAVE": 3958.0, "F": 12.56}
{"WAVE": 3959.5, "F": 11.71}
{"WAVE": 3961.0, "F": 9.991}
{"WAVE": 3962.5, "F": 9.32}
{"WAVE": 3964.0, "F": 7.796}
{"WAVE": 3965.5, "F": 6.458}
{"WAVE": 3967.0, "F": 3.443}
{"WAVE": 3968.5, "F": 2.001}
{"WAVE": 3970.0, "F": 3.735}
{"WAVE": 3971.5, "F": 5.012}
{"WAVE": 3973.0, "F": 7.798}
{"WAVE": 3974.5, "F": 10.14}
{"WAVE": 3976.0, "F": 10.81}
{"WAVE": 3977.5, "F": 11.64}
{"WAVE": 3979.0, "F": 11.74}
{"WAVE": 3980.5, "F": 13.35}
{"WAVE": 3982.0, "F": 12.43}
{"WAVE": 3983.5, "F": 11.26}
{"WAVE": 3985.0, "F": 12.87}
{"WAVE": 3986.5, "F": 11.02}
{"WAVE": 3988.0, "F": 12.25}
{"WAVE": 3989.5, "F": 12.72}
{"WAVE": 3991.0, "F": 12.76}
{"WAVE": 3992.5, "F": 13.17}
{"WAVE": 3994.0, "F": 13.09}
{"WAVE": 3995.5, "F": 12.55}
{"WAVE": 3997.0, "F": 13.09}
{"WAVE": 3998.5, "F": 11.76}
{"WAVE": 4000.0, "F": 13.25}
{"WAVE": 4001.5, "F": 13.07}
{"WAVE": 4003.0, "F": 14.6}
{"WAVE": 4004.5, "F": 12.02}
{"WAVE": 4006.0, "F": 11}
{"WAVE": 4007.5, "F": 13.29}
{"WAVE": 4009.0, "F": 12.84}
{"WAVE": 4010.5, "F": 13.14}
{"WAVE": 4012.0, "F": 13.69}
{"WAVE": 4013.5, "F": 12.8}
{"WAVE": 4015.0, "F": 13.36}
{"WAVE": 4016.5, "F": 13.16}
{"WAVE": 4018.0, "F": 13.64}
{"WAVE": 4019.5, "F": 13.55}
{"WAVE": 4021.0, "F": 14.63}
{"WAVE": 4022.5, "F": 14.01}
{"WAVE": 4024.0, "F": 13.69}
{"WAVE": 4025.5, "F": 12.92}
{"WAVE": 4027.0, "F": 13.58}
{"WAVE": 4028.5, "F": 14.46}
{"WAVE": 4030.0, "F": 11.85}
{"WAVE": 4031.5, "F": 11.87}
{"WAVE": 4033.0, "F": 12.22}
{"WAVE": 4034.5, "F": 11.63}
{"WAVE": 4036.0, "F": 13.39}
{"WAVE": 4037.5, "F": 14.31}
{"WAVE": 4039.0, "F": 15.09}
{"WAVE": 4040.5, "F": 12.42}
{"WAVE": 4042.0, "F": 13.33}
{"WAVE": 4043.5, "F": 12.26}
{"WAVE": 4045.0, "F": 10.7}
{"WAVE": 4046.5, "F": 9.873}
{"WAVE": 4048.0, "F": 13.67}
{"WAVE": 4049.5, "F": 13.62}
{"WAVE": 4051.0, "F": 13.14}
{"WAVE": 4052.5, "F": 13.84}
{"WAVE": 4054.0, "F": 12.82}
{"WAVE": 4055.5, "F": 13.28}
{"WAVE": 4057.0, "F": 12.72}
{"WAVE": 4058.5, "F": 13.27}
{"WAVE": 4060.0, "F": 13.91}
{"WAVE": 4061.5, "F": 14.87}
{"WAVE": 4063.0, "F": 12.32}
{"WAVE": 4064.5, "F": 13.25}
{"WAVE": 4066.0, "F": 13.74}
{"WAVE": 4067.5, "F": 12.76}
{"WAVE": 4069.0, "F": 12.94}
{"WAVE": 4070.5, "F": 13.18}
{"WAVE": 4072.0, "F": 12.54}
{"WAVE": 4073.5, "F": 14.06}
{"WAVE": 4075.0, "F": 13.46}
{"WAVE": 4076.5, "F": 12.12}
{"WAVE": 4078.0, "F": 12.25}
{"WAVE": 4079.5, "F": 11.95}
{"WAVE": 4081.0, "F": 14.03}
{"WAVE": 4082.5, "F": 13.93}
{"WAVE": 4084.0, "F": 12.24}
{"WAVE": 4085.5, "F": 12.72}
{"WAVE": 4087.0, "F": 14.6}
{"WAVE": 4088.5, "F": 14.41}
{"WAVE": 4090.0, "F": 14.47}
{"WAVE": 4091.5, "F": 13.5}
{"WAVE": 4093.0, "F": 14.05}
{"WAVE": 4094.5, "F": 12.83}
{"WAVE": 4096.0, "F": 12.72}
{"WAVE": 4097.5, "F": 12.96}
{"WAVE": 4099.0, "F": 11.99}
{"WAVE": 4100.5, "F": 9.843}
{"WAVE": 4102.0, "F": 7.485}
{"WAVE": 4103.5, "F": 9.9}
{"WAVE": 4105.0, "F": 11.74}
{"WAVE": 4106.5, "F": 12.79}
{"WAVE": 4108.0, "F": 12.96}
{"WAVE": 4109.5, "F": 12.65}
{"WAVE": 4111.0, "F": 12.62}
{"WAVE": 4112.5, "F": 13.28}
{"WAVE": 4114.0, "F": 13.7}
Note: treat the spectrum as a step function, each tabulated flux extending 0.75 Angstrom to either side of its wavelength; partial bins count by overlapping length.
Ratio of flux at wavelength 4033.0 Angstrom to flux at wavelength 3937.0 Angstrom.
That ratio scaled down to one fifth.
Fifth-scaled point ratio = 0.483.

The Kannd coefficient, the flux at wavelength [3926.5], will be 8.885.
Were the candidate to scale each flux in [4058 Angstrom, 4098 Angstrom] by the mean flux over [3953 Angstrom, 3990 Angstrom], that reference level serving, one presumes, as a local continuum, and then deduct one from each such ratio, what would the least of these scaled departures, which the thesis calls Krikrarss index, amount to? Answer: 0.2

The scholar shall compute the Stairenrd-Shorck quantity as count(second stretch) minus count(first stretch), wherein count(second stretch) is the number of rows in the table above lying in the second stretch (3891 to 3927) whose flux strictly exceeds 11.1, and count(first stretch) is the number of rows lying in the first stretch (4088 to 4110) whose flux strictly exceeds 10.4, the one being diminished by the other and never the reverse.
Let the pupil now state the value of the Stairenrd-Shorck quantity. -5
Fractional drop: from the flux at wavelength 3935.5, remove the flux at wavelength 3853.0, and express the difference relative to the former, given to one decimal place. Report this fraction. -4.0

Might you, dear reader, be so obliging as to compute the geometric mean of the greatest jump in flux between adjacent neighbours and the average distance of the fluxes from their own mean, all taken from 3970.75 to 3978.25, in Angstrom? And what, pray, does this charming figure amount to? 2.4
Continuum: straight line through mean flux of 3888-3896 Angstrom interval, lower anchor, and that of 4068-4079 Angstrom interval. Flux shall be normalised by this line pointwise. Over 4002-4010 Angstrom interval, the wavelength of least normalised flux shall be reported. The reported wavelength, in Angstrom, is 4006.0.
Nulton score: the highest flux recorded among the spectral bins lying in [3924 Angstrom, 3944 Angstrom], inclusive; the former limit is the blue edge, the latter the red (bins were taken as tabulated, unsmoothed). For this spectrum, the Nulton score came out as 10.31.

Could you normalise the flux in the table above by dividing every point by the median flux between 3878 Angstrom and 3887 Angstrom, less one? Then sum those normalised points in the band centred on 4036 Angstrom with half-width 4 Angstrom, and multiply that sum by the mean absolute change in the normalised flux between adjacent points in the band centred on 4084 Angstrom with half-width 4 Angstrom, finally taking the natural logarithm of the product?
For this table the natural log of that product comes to -2.1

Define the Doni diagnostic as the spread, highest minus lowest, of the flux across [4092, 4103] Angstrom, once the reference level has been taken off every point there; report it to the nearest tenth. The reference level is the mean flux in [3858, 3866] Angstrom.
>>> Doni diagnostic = 6.6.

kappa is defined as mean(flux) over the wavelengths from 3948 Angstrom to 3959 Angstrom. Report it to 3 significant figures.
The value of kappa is 11.6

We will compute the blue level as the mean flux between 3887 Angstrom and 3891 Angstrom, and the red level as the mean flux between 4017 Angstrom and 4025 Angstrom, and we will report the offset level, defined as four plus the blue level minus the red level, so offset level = -2.4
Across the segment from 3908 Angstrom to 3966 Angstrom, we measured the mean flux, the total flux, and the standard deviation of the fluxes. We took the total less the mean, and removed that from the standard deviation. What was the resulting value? -348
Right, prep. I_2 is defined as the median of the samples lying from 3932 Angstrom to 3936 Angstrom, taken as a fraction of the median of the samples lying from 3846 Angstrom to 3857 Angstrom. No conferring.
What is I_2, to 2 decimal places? 0.20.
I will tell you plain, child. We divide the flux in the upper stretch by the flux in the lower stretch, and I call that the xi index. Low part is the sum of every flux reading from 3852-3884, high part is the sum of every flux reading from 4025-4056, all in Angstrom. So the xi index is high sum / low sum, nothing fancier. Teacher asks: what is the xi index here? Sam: 1.14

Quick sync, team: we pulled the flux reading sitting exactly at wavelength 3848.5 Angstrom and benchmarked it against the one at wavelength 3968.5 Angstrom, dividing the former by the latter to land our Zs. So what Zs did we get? 6.42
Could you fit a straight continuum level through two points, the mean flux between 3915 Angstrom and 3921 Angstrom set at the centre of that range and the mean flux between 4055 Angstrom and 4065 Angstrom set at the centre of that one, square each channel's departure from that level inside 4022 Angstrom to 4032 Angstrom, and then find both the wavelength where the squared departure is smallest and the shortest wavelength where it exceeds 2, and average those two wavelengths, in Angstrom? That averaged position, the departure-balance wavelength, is 4027.0 Angstrom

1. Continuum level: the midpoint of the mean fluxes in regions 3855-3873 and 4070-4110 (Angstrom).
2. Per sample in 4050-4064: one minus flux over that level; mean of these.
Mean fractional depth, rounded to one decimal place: -0.1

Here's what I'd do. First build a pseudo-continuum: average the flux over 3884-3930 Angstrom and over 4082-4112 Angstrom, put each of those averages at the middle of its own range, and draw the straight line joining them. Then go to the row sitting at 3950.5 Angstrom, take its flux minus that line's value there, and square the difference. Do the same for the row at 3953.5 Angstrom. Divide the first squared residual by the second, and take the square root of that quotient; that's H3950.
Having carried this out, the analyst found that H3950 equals 0.53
